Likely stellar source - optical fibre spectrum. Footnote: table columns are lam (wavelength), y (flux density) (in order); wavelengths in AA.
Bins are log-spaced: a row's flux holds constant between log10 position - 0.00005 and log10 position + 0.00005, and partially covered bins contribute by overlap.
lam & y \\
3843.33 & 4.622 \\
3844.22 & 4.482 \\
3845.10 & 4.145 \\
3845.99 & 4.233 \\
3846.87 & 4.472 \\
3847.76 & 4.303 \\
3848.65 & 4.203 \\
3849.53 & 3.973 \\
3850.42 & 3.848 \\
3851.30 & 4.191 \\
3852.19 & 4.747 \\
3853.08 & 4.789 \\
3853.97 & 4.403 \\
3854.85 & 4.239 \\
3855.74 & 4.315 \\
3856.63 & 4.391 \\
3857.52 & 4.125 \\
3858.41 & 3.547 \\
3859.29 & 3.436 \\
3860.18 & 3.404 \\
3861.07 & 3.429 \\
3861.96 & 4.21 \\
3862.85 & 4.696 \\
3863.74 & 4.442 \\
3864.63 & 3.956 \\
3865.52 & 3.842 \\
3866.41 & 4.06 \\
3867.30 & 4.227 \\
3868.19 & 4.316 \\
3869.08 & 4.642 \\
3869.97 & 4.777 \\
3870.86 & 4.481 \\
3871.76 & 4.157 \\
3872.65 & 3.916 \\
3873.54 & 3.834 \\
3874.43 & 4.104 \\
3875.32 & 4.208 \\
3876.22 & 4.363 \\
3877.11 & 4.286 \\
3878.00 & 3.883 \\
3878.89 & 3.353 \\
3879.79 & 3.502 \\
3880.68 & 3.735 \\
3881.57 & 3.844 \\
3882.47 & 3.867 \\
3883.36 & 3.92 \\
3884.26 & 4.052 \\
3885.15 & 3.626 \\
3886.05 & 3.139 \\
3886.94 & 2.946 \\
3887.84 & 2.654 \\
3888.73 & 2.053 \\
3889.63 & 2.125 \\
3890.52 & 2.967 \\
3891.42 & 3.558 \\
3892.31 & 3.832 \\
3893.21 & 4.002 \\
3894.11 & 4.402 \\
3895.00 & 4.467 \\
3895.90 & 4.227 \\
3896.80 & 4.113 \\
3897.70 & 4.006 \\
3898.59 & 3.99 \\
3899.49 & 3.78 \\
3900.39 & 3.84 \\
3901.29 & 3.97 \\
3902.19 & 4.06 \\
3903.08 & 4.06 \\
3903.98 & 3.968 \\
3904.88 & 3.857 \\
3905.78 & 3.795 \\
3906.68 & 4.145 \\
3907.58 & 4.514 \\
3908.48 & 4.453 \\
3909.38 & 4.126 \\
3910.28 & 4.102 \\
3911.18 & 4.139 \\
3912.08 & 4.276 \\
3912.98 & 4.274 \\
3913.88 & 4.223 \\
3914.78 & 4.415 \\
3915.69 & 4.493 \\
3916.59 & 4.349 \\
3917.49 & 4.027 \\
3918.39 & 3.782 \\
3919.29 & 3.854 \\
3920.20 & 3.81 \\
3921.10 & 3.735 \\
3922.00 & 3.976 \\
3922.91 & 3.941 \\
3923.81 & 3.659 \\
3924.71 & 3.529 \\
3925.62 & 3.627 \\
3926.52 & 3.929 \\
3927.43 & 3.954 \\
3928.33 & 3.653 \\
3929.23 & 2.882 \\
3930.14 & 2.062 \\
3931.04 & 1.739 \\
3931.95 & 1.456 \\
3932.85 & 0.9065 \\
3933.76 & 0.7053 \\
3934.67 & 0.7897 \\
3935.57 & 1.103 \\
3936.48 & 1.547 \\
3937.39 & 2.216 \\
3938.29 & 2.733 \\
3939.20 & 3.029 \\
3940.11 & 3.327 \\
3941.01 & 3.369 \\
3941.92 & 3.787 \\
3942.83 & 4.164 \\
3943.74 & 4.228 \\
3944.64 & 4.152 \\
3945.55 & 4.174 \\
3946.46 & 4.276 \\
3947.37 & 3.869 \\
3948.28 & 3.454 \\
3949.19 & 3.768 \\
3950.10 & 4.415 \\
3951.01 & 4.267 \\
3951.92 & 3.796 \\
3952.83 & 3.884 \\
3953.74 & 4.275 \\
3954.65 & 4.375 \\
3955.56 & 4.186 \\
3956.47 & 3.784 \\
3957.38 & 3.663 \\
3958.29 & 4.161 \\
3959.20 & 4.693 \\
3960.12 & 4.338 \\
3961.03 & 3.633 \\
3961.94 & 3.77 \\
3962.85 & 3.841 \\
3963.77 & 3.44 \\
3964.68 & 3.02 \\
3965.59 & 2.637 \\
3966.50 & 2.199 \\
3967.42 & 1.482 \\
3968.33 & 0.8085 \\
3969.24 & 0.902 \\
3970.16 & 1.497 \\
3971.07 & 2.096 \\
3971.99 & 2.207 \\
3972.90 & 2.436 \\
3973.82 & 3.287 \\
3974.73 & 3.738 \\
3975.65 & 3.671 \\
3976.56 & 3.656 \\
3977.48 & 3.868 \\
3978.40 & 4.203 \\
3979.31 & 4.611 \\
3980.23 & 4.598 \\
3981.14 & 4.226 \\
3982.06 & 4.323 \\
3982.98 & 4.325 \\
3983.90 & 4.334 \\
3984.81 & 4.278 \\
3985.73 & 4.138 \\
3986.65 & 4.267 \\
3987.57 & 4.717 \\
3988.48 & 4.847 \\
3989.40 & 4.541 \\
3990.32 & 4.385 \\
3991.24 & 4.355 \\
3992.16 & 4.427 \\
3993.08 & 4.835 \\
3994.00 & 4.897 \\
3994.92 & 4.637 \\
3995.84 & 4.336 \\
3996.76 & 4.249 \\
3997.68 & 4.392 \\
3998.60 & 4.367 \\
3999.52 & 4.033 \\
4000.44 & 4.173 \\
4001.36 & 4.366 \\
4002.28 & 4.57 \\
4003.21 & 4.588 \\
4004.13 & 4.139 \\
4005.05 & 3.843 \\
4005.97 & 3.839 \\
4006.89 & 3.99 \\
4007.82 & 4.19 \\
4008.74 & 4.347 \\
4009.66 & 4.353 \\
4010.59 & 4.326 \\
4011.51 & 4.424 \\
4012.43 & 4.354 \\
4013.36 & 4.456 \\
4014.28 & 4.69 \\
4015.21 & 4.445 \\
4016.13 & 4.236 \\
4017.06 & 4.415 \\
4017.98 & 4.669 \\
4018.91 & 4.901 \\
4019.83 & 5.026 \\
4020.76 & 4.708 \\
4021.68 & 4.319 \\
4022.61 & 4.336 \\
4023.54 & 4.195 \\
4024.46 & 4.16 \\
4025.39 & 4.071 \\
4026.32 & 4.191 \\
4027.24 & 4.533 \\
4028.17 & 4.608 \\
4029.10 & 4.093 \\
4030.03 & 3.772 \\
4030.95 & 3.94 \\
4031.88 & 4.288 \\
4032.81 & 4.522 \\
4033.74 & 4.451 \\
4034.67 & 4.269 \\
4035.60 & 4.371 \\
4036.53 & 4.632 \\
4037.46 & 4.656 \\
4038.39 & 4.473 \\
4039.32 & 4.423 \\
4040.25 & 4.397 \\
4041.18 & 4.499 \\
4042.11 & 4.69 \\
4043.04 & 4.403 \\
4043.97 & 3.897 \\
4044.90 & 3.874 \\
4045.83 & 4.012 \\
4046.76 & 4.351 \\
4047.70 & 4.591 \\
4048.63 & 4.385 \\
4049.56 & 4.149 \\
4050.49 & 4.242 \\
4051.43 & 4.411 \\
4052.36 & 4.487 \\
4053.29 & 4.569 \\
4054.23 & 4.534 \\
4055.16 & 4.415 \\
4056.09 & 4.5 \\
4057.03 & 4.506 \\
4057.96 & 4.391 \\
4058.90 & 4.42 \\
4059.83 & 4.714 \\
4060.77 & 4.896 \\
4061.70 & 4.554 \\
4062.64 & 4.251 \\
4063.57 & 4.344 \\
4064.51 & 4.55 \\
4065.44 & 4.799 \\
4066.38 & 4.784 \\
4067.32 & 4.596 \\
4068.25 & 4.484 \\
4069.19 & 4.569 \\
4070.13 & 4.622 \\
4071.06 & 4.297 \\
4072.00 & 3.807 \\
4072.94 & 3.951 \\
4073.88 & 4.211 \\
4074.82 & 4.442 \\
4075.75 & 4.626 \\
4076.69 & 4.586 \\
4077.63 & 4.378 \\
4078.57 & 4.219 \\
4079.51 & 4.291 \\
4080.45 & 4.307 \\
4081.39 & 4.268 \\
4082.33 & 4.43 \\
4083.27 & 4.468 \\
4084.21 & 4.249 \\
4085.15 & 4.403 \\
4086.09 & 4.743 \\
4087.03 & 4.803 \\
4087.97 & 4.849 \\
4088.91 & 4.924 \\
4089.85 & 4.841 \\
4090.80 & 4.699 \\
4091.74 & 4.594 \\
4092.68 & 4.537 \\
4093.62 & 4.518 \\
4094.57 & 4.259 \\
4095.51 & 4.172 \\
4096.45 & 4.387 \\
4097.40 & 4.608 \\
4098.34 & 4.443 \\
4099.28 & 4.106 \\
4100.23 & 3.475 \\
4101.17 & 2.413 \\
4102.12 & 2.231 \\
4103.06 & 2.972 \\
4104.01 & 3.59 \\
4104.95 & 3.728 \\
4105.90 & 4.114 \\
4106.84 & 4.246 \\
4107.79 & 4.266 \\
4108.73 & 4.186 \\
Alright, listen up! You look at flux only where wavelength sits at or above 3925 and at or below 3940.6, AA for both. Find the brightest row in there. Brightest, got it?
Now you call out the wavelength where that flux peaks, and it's 3927.43 AA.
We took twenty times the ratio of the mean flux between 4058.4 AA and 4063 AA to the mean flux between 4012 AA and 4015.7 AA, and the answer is 20.4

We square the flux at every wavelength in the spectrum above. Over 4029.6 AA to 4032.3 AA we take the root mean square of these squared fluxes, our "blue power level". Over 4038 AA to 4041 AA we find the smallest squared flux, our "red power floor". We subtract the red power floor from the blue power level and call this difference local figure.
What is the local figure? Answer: -3.2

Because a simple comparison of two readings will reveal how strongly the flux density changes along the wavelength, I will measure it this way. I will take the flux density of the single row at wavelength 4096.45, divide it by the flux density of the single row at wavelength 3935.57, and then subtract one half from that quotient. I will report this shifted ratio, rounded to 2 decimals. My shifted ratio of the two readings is 3.48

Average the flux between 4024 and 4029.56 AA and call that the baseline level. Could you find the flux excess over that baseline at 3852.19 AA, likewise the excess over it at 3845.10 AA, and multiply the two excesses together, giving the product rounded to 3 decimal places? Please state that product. -0.062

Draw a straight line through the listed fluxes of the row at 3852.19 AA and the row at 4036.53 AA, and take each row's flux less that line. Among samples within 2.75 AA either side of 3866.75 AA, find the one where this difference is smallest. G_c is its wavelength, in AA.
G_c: 3865.52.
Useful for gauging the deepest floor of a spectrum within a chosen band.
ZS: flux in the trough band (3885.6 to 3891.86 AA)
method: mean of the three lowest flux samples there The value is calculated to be 2.3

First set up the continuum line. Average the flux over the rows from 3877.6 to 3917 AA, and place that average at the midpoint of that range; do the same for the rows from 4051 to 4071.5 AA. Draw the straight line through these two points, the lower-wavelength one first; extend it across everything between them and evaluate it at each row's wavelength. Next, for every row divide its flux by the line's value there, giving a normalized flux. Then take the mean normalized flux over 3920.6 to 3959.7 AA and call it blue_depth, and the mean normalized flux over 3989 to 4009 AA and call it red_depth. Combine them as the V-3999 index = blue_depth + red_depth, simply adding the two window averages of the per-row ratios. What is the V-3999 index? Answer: 1.84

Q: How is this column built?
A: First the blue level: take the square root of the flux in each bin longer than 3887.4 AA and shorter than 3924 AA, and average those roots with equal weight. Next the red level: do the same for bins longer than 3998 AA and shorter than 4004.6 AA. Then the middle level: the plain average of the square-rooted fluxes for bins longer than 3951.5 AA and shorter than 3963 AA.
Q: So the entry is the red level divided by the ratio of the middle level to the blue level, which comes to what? 2.04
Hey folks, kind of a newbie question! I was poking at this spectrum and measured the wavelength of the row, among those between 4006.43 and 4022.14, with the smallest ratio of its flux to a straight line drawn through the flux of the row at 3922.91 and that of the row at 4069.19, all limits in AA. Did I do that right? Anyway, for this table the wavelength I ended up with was 4006.89 AA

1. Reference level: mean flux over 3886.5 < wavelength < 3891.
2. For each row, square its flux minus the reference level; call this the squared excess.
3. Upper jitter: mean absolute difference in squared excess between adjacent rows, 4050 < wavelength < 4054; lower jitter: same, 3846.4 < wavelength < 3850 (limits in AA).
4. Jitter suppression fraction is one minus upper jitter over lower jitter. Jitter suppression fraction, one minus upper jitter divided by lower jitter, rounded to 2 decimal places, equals 0.27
